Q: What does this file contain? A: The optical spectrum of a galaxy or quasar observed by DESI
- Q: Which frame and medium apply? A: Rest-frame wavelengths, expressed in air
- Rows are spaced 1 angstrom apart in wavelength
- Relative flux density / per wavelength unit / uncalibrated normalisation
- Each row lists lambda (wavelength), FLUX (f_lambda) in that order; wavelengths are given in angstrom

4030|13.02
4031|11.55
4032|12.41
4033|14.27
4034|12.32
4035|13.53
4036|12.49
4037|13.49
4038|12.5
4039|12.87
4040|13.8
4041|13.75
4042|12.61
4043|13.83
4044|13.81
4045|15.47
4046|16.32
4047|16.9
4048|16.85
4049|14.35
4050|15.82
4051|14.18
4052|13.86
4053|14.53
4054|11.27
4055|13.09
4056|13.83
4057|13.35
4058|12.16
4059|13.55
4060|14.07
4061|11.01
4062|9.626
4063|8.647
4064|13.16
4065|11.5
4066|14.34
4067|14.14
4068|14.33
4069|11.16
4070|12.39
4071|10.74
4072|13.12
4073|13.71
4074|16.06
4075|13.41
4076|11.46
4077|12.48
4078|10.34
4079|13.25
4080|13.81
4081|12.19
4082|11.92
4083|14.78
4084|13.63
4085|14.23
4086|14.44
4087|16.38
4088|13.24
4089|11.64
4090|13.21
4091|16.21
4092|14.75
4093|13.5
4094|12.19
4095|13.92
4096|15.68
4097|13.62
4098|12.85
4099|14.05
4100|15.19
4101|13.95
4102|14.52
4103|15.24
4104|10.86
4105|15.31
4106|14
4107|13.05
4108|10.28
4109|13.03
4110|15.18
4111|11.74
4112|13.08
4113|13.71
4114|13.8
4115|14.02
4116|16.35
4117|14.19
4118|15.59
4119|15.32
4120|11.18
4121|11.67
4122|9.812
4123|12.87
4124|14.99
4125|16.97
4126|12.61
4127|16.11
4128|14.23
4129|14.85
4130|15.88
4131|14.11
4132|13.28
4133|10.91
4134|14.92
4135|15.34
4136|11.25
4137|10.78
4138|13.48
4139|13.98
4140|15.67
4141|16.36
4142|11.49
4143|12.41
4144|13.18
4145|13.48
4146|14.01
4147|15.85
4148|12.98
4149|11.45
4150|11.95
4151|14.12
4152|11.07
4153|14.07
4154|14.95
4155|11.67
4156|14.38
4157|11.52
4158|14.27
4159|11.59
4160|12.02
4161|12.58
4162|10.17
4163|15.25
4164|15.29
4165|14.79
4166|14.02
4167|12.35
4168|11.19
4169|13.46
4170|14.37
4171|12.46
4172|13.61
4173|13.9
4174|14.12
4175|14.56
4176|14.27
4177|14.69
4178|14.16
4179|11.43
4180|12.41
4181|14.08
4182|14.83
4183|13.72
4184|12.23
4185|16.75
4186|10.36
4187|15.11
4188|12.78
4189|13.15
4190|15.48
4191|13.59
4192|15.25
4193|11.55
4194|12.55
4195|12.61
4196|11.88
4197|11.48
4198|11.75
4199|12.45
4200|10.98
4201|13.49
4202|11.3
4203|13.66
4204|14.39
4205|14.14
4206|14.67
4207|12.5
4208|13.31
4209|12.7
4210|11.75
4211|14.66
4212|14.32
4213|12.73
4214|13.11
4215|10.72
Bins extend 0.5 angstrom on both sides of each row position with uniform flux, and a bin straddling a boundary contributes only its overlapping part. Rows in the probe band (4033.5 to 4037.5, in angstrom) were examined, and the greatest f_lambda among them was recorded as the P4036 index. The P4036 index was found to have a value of 13.53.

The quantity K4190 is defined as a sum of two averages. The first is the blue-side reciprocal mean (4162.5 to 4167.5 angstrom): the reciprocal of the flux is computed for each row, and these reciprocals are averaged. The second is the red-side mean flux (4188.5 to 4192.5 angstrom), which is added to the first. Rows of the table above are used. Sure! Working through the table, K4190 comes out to 14.4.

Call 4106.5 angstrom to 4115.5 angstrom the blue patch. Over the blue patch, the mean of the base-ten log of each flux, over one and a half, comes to 0.743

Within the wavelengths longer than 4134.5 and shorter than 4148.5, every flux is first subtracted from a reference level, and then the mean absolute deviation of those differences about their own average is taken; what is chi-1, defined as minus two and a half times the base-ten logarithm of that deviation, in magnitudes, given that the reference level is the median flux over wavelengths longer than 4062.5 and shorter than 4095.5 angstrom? -0.35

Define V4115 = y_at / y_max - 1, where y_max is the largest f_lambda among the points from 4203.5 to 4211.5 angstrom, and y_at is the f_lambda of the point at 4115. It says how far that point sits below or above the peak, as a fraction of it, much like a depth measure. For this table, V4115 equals -0.044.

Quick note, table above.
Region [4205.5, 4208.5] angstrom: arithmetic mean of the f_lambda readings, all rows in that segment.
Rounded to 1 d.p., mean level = 13.5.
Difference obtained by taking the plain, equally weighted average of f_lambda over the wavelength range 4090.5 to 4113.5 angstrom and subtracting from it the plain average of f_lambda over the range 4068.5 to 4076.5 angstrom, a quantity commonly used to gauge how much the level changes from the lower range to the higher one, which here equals 1.0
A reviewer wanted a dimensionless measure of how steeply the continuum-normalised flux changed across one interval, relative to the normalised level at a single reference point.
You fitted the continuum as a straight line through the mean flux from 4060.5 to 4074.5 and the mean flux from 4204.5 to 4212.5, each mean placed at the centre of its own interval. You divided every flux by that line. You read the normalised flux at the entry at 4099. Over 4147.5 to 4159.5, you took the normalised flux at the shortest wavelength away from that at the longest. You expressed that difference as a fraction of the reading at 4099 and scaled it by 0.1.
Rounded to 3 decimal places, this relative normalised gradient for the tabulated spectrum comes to -0.010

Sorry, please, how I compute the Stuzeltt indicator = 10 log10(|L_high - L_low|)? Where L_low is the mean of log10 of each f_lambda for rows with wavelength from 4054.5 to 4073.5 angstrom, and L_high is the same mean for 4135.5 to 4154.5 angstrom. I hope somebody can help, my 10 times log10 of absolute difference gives -15.8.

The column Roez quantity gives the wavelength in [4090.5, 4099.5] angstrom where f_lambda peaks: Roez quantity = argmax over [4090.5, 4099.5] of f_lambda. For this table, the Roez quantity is 4091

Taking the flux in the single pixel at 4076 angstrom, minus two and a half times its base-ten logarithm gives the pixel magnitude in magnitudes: -2.65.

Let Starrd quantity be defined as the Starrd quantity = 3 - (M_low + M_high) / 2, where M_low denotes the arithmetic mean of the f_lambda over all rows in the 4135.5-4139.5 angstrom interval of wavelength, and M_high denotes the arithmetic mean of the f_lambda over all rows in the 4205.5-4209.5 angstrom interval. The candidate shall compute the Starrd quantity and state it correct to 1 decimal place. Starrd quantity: -9.8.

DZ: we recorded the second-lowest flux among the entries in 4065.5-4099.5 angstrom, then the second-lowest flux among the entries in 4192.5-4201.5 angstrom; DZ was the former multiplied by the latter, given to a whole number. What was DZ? 123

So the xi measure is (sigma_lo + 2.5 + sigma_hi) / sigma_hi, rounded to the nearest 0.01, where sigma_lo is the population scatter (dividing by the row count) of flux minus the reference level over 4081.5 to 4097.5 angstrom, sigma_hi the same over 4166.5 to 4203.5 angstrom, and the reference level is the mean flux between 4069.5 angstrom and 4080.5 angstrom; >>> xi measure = 3.69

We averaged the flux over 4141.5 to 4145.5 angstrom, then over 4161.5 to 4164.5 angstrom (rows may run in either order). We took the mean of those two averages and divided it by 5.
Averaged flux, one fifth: 2.62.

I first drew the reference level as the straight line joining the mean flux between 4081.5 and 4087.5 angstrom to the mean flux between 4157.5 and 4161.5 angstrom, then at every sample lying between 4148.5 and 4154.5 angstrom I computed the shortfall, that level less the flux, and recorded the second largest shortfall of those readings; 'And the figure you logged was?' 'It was 1.4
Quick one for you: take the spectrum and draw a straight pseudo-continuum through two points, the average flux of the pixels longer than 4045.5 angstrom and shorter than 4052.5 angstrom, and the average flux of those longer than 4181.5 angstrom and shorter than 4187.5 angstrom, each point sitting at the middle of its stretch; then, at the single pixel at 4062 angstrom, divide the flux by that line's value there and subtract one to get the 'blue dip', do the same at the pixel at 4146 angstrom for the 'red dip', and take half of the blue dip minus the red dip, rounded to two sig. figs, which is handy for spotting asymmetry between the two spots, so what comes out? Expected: -0.18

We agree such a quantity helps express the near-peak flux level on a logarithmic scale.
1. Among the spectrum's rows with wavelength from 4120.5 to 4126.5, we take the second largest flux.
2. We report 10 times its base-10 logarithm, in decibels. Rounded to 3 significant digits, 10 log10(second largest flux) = 11.8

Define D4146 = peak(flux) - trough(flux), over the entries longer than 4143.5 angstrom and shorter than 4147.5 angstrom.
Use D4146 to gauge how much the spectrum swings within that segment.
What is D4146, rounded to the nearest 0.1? 2.7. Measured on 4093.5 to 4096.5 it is 3.5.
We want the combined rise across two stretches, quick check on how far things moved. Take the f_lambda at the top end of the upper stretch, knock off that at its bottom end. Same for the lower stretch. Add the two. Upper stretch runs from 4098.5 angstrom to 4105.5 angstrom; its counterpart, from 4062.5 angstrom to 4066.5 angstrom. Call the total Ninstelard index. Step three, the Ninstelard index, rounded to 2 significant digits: 7.0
